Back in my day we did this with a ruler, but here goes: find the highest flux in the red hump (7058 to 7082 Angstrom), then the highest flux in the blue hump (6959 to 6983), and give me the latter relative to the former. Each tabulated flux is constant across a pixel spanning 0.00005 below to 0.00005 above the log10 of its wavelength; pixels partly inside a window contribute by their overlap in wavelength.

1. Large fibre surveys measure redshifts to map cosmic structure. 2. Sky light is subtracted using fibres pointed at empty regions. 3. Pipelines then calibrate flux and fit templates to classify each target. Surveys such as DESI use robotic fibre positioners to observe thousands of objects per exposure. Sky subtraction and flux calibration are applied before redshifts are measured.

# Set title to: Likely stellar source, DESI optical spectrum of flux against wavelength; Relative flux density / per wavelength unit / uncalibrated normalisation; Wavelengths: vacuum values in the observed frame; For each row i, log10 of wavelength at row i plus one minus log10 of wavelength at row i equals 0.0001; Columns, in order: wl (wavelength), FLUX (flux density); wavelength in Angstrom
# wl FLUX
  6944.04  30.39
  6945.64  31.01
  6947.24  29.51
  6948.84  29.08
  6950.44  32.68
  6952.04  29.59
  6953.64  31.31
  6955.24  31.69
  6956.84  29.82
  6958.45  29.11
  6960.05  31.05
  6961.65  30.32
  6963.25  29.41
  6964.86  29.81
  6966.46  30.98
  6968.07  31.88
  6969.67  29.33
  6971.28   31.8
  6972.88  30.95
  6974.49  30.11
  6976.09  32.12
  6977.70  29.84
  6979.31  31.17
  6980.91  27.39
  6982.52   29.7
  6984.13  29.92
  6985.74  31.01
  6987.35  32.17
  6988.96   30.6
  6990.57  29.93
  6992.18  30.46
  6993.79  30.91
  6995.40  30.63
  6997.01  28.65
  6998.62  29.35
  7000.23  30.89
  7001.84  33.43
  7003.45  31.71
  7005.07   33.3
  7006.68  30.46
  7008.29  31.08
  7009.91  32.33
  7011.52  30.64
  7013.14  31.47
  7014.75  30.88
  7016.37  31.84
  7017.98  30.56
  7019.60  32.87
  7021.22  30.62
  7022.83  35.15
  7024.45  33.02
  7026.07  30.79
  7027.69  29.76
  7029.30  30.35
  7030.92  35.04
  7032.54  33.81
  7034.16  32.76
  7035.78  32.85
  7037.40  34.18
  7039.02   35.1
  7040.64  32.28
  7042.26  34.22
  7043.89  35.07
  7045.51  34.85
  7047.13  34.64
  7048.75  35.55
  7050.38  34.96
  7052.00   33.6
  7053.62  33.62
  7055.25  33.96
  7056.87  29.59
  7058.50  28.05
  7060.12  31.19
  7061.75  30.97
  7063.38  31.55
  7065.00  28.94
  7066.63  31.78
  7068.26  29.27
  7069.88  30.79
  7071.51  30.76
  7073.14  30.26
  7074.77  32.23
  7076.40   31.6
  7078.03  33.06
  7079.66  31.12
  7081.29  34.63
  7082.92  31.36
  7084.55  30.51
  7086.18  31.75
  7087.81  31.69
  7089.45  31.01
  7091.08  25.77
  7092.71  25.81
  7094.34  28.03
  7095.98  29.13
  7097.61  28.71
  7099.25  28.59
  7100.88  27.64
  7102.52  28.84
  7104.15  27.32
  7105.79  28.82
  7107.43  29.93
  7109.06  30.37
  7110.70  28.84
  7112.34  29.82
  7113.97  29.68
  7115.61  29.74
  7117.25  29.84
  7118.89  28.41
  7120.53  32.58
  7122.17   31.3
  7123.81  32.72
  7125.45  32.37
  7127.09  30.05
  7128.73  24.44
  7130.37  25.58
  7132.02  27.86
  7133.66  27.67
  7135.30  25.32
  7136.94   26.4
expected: 0.93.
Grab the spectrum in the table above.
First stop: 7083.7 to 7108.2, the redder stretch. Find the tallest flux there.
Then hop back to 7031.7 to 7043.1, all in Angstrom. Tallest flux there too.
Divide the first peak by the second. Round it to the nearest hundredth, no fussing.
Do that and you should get 0.90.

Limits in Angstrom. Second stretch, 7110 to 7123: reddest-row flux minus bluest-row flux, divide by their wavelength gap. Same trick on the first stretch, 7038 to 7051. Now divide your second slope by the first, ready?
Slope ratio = -17.4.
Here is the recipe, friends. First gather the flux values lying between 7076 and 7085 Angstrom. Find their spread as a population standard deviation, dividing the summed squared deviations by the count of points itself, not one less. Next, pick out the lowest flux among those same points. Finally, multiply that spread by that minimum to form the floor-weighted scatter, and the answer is 42.4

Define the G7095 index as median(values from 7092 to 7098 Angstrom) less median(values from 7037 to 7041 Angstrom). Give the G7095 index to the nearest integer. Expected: -6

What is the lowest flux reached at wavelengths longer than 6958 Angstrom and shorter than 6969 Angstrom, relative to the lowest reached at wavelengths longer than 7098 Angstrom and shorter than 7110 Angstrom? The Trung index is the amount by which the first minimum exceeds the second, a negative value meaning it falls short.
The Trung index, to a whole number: 2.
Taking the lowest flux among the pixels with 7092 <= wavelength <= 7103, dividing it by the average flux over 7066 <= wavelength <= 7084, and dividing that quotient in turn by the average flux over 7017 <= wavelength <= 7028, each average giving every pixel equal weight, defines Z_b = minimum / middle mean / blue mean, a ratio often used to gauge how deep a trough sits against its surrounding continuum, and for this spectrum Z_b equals 0.0257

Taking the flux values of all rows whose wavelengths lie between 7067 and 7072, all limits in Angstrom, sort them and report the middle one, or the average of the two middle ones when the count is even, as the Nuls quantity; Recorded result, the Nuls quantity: 30.8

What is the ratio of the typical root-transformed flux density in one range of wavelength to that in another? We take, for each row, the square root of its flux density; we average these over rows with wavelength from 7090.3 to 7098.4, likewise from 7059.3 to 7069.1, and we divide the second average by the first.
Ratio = 1.06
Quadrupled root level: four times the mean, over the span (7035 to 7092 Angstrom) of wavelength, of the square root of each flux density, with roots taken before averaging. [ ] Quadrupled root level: 22.6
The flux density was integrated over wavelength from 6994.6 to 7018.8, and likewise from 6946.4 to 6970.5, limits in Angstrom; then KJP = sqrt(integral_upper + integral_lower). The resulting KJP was 38.5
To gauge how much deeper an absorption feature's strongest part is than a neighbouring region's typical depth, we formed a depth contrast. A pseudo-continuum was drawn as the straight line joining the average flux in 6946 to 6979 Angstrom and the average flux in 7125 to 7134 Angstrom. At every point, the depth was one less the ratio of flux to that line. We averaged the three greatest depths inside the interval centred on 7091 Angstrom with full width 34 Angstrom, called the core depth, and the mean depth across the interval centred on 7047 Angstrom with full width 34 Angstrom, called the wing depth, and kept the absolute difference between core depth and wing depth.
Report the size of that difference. 0.21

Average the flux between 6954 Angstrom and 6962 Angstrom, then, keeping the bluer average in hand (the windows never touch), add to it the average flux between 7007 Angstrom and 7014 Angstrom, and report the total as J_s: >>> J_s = 61.8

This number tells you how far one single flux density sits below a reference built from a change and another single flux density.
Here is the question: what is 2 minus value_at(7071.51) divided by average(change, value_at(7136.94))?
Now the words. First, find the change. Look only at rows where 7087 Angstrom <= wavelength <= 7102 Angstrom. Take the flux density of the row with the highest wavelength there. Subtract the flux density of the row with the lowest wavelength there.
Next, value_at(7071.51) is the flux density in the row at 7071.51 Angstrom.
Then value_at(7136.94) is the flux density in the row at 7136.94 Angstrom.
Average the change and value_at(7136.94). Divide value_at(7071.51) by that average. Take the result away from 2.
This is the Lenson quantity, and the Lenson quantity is -0.8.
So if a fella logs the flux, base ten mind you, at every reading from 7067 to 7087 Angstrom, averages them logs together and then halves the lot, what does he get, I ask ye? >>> 0.749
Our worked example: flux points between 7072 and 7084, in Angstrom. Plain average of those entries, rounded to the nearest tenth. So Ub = 32.0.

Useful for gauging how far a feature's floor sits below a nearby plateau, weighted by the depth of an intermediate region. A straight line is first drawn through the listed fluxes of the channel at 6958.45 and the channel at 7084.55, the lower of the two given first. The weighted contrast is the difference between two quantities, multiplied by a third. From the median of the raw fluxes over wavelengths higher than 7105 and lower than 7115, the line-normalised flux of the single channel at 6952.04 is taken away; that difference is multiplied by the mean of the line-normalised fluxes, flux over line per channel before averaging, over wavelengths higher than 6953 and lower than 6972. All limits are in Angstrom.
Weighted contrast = 30.1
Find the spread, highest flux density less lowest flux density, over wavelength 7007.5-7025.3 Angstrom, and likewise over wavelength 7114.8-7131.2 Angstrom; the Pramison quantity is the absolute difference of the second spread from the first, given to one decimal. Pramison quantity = 3.7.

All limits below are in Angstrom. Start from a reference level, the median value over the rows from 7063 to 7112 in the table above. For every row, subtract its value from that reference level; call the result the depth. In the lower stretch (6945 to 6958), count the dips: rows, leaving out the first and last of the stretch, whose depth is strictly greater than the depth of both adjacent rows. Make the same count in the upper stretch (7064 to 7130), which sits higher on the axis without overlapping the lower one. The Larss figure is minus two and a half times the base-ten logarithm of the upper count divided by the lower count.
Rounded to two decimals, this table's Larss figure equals -1.95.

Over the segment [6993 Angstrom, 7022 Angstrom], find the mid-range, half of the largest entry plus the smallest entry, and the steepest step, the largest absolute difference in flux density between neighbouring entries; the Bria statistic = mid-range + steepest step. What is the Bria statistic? 33.9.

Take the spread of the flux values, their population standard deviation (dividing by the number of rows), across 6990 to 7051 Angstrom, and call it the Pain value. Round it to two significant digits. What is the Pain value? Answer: 1.9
